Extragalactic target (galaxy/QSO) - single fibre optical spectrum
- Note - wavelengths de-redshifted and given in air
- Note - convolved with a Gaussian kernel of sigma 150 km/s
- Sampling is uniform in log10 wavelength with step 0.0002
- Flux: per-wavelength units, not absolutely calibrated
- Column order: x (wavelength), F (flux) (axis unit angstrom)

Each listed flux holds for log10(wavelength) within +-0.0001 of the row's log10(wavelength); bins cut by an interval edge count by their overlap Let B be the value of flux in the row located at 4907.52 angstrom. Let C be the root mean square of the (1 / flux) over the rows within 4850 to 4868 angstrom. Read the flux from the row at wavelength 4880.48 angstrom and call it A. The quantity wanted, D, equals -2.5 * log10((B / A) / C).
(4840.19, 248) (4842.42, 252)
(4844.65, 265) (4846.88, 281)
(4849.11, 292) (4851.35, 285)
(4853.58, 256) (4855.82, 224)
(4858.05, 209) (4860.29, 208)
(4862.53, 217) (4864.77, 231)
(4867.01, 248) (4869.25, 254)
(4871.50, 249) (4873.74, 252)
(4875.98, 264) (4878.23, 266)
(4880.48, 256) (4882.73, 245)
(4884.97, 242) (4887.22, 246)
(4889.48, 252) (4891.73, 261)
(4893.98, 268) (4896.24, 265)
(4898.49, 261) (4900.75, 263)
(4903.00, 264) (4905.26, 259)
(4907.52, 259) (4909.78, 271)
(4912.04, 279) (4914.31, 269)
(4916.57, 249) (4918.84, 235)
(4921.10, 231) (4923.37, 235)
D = -5.92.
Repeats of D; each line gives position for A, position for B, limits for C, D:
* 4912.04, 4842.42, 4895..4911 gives -5.94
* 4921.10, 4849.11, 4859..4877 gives -6.20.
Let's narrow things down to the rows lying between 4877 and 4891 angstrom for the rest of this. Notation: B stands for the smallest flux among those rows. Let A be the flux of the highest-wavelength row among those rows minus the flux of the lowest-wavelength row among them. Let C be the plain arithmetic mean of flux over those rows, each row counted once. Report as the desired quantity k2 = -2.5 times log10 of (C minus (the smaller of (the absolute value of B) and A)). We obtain -6.06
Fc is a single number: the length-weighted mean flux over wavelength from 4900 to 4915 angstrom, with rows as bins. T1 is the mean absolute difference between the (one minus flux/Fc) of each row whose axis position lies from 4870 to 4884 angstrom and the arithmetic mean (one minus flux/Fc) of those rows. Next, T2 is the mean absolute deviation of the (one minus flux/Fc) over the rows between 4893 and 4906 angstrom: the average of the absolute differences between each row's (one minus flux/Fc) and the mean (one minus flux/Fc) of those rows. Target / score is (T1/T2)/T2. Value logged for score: 326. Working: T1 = 0.025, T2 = 0.009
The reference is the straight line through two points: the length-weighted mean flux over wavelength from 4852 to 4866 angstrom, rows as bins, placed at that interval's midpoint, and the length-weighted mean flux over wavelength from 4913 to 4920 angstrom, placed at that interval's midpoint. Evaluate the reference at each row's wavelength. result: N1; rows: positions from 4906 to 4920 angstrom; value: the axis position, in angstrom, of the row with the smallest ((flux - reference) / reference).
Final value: 4918.84 angstrom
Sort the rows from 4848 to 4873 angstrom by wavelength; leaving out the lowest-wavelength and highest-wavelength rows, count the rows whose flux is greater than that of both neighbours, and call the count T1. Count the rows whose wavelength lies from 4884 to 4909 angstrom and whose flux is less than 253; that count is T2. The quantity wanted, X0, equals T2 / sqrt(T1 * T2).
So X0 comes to 1.73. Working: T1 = 1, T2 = 3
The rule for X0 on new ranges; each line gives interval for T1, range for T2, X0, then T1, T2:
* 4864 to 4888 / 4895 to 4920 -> 1.00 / 2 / 2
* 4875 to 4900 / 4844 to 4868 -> 1.73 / 2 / 6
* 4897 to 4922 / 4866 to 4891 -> 1.87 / 2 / 7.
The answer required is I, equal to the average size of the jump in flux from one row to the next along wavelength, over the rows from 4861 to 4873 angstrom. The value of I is 10.5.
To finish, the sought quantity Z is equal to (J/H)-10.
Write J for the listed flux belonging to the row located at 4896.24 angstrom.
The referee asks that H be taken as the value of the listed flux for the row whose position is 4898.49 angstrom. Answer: -8.98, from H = 261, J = 265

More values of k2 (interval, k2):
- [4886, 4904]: -5.96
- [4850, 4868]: -6.09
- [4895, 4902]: -6.06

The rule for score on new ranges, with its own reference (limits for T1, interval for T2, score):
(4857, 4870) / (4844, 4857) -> 12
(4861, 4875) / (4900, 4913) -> 85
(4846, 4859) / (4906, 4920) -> 47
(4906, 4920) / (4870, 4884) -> 76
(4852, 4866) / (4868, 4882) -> 116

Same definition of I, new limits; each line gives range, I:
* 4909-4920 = 13.0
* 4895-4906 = 3.0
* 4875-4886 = 6.5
